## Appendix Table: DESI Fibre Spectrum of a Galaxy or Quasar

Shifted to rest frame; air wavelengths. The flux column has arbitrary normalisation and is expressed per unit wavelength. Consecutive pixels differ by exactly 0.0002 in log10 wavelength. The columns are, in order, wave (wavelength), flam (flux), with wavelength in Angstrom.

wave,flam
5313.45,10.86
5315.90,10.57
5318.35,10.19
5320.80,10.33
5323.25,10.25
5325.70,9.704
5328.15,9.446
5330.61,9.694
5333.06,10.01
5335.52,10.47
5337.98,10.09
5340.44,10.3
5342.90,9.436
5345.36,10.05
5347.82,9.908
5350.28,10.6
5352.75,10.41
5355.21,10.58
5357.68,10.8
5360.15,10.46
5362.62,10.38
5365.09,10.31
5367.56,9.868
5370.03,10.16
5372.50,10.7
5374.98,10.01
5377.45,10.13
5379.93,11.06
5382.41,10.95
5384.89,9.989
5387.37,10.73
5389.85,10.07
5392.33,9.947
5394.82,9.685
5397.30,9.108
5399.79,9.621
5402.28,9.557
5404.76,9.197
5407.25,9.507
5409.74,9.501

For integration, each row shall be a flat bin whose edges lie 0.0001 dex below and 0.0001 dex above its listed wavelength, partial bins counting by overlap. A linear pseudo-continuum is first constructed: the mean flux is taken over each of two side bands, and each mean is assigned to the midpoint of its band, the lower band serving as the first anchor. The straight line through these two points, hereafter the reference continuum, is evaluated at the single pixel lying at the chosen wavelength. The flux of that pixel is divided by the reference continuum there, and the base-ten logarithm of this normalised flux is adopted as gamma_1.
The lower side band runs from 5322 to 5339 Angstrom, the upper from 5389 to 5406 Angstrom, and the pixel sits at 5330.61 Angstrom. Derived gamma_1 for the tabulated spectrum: -0.011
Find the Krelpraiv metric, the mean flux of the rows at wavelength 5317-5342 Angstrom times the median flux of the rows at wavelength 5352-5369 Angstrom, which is 105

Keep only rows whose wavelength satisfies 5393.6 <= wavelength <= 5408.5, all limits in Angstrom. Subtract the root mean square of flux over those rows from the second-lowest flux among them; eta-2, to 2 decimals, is -0.25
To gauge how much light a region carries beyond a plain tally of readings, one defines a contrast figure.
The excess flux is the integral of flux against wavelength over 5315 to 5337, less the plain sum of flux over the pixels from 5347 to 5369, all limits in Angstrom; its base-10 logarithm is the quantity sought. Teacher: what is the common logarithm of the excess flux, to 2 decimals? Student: 2.11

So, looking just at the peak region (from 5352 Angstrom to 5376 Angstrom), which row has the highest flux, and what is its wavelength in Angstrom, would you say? 5357.68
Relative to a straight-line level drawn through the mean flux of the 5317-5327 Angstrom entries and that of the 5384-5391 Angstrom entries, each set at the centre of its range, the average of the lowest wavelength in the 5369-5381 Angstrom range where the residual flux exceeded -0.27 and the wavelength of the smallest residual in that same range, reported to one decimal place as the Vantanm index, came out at 5372.5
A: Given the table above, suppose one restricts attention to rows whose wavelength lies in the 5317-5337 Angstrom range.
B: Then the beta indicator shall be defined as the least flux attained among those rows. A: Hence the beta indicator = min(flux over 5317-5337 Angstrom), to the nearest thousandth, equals 9.446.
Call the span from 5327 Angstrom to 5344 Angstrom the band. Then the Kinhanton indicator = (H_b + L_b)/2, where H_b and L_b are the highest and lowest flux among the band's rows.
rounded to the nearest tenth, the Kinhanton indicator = 10.0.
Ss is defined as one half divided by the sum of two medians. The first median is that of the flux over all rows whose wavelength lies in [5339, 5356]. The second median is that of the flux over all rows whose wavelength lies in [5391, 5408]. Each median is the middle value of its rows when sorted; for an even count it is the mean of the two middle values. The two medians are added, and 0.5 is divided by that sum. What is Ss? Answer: 0.0252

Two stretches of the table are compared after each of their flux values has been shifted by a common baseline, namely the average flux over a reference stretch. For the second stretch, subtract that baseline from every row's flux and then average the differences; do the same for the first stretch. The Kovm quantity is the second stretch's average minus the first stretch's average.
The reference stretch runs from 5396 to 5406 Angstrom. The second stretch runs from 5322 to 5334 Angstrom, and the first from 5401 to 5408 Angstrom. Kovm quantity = 0.4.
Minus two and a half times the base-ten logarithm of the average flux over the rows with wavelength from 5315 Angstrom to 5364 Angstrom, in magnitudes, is -2.52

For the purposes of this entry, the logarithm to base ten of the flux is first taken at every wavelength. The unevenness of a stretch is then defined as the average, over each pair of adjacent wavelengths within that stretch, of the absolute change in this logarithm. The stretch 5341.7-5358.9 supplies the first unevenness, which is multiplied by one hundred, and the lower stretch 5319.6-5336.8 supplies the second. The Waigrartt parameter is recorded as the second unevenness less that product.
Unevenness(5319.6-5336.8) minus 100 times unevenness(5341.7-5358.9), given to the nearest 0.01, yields -1.43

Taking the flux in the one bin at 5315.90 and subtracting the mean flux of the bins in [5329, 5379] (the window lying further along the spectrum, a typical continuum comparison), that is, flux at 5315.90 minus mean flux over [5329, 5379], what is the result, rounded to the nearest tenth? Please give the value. 0.4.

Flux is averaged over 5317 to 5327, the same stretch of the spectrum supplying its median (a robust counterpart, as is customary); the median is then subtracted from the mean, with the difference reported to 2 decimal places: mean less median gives -0.10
